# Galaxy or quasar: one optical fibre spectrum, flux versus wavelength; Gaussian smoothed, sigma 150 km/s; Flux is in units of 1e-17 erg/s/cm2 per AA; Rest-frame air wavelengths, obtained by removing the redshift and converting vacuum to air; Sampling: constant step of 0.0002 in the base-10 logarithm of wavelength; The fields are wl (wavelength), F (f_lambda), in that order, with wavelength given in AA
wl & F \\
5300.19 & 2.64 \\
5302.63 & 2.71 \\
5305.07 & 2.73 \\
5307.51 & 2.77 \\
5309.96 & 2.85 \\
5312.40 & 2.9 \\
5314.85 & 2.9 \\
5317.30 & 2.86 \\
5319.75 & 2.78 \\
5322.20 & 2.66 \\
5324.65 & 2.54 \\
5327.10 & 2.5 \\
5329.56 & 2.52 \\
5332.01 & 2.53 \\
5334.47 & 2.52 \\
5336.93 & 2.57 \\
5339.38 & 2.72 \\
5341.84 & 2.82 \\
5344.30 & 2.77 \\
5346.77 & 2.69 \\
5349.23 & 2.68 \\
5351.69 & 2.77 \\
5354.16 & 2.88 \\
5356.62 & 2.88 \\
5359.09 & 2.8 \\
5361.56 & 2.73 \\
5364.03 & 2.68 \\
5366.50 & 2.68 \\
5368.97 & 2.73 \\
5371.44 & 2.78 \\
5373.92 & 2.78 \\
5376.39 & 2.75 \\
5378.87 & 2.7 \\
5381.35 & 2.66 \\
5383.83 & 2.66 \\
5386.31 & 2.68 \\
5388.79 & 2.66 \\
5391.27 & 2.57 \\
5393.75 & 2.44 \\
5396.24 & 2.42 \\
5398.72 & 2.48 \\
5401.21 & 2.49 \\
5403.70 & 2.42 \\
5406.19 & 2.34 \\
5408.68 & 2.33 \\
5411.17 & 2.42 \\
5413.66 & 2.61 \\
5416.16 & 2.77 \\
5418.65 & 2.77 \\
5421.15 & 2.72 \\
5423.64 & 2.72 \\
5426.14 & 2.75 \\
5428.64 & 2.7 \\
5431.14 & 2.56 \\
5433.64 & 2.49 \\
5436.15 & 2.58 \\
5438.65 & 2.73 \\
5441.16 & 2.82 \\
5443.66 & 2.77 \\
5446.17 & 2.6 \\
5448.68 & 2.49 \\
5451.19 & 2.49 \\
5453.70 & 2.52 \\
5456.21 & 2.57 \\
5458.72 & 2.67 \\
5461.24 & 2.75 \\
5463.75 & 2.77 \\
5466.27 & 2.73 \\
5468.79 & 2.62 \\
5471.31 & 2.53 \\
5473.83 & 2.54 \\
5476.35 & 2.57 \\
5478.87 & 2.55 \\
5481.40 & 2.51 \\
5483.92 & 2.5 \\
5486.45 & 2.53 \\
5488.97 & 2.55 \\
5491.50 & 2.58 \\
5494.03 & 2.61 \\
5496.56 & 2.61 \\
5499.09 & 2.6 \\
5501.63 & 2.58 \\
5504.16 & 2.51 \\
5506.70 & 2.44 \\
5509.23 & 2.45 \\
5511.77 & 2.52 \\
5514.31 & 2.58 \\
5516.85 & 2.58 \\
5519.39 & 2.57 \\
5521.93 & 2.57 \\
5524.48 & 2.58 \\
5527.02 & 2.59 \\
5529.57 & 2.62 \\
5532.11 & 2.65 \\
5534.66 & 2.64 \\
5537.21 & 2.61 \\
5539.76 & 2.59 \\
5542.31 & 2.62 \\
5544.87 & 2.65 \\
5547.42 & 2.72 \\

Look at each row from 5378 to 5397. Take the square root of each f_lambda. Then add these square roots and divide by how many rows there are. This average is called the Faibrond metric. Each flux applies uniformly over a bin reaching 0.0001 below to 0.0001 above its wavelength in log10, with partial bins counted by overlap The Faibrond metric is 1.61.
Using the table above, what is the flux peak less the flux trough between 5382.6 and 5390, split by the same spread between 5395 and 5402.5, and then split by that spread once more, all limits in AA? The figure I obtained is 4.1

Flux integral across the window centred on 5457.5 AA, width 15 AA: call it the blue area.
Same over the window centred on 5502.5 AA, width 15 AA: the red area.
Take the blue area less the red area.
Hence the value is 1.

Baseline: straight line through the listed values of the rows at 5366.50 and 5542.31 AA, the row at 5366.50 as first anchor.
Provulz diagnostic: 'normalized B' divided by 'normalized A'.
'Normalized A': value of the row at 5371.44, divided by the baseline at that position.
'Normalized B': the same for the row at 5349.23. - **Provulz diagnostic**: 0.96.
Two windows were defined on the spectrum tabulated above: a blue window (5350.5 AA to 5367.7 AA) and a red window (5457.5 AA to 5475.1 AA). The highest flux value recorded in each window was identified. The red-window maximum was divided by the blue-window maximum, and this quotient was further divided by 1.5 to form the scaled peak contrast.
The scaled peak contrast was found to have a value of 0.641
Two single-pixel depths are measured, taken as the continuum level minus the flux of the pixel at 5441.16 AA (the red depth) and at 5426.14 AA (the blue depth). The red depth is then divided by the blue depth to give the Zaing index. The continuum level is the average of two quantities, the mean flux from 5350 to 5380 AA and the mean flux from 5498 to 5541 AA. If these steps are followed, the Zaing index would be 1.8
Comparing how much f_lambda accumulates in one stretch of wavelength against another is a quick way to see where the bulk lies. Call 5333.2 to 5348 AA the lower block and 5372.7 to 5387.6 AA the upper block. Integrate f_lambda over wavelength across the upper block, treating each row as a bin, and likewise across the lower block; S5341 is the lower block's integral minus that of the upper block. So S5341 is -0.6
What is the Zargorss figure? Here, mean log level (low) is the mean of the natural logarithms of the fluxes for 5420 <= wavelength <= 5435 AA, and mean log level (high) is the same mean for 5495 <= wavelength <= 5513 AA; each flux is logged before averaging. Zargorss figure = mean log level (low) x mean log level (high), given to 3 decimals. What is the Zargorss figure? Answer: 0.906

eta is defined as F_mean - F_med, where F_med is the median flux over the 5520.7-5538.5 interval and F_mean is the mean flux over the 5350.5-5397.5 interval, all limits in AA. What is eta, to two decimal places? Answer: 0.09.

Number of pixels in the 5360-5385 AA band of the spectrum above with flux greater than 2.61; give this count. 10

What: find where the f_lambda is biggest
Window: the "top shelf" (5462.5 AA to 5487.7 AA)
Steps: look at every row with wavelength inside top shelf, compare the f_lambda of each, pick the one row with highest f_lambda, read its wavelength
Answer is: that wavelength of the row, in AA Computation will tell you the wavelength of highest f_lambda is 5463.75 AA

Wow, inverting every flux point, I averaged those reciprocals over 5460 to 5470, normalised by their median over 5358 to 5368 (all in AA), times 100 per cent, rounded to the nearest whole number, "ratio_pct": 100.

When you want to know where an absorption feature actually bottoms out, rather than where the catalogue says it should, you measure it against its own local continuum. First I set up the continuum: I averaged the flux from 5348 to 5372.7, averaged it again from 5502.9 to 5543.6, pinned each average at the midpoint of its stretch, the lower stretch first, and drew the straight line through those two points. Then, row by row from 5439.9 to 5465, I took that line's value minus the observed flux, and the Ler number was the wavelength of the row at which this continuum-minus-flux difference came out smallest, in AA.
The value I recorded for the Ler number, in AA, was 5441.16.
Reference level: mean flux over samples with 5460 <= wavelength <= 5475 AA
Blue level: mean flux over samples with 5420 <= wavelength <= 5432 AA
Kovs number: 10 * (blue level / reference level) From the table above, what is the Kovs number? 10.1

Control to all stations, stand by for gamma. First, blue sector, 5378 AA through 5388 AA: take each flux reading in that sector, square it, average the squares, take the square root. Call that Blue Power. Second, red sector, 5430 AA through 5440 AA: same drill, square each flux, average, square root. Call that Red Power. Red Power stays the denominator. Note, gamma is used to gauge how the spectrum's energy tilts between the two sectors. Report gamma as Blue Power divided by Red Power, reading 1.03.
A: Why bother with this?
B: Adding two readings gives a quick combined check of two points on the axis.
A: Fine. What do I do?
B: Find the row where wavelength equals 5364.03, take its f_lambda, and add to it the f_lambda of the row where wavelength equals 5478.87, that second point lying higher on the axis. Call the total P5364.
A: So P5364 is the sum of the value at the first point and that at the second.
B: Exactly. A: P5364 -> 5.2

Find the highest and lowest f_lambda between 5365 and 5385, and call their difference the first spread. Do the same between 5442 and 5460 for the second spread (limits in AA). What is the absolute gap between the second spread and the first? 0.16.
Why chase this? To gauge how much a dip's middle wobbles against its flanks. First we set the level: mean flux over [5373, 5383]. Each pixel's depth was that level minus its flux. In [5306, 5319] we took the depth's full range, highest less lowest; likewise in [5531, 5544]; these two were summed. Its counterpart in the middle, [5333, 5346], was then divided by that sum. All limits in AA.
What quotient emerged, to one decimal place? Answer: 1.6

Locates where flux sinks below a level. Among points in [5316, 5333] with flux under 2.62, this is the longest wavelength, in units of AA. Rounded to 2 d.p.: 5332.01 AA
